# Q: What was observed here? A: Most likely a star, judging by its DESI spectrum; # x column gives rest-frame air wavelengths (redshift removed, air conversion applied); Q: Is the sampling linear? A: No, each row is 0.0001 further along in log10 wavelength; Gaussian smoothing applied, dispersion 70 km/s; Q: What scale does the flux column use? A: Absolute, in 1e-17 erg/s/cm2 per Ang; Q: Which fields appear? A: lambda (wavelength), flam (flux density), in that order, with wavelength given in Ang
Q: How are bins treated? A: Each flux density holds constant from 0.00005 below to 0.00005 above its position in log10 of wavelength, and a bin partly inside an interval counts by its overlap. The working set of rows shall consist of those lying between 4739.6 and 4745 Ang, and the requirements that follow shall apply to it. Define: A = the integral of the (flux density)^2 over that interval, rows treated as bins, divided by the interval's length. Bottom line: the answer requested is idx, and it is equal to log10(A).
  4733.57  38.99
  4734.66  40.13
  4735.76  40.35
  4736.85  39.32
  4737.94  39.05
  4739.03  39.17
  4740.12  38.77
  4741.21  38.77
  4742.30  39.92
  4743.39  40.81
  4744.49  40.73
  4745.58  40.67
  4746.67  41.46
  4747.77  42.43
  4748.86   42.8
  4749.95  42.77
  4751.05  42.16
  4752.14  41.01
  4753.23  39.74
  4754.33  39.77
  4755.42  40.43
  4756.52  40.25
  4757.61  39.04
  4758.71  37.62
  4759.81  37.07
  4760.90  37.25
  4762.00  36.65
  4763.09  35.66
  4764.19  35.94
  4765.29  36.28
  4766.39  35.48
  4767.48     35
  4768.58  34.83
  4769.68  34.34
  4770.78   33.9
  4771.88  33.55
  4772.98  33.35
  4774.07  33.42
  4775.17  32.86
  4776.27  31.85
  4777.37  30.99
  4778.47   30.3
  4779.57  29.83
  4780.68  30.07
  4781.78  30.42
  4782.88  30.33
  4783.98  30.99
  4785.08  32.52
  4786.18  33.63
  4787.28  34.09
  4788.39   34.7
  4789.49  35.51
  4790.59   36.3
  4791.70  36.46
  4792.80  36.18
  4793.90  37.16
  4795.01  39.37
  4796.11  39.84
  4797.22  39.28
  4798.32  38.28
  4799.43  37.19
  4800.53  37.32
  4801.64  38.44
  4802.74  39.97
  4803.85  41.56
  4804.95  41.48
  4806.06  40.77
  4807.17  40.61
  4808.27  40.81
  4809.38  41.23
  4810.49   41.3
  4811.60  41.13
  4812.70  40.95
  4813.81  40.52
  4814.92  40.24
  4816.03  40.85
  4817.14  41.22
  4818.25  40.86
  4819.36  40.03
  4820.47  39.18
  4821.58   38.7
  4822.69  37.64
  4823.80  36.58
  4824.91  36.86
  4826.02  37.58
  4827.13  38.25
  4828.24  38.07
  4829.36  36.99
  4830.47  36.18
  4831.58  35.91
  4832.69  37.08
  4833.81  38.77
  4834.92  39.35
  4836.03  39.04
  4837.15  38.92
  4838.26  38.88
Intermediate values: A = 1584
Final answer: 3.20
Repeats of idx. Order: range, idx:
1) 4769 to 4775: 3.06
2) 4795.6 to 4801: 3.17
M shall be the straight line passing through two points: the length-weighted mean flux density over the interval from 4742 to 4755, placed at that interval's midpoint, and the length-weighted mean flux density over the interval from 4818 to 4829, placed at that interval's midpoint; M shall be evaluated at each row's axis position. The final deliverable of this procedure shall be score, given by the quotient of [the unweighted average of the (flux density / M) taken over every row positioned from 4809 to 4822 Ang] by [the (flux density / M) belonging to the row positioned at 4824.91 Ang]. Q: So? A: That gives 1.09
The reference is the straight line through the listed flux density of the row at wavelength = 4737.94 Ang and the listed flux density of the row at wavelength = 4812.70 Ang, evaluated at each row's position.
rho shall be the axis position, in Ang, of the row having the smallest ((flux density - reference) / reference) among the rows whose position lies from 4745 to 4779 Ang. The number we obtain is 4778.47 Ang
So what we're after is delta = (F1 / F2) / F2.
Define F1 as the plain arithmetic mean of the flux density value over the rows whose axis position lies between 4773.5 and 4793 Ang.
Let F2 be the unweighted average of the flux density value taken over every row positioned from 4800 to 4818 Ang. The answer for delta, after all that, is 0.0200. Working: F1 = 33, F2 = 41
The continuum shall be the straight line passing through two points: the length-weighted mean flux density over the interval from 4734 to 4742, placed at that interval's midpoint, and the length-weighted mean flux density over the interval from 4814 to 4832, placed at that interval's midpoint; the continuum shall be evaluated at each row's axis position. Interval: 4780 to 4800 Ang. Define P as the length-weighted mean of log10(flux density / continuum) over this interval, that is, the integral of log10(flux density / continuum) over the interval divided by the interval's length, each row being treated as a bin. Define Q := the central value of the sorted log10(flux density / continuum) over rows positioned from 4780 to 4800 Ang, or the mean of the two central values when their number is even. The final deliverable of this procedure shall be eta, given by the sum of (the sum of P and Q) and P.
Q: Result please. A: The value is -0.13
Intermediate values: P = -0.05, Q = -0.035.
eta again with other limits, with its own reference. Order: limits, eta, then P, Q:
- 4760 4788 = -0.20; -0.07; -0.066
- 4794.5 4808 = 0.03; 0.01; 0.009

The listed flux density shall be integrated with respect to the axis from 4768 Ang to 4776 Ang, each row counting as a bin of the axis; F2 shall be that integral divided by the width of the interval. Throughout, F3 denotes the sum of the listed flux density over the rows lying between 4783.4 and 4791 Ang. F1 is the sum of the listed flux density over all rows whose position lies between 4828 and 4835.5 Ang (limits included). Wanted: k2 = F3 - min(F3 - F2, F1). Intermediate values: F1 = 262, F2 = 34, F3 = 238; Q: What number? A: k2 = 34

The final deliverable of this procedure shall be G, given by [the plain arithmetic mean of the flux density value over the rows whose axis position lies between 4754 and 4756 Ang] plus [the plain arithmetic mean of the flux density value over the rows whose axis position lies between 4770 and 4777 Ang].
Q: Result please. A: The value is 73.3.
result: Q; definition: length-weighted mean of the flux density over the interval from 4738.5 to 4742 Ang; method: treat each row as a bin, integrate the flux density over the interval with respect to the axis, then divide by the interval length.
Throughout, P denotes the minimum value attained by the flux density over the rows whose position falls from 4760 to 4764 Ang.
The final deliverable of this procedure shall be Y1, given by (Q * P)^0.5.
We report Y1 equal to 37.3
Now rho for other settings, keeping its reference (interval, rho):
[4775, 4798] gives 4779.57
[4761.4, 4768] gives 4767.48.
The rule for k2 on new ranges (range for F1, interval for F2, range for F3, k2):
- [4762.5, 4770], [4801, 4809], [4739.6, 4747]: 41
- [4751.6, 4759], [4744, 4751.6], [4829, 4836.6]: 42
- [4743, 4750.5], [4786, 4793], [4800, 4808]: 35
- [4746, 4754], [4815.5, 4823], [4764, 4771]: 40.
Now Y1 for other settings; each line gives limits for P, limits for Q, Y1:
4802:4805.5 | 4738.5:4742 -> 39.5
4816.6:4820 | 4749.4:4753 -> 40.9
